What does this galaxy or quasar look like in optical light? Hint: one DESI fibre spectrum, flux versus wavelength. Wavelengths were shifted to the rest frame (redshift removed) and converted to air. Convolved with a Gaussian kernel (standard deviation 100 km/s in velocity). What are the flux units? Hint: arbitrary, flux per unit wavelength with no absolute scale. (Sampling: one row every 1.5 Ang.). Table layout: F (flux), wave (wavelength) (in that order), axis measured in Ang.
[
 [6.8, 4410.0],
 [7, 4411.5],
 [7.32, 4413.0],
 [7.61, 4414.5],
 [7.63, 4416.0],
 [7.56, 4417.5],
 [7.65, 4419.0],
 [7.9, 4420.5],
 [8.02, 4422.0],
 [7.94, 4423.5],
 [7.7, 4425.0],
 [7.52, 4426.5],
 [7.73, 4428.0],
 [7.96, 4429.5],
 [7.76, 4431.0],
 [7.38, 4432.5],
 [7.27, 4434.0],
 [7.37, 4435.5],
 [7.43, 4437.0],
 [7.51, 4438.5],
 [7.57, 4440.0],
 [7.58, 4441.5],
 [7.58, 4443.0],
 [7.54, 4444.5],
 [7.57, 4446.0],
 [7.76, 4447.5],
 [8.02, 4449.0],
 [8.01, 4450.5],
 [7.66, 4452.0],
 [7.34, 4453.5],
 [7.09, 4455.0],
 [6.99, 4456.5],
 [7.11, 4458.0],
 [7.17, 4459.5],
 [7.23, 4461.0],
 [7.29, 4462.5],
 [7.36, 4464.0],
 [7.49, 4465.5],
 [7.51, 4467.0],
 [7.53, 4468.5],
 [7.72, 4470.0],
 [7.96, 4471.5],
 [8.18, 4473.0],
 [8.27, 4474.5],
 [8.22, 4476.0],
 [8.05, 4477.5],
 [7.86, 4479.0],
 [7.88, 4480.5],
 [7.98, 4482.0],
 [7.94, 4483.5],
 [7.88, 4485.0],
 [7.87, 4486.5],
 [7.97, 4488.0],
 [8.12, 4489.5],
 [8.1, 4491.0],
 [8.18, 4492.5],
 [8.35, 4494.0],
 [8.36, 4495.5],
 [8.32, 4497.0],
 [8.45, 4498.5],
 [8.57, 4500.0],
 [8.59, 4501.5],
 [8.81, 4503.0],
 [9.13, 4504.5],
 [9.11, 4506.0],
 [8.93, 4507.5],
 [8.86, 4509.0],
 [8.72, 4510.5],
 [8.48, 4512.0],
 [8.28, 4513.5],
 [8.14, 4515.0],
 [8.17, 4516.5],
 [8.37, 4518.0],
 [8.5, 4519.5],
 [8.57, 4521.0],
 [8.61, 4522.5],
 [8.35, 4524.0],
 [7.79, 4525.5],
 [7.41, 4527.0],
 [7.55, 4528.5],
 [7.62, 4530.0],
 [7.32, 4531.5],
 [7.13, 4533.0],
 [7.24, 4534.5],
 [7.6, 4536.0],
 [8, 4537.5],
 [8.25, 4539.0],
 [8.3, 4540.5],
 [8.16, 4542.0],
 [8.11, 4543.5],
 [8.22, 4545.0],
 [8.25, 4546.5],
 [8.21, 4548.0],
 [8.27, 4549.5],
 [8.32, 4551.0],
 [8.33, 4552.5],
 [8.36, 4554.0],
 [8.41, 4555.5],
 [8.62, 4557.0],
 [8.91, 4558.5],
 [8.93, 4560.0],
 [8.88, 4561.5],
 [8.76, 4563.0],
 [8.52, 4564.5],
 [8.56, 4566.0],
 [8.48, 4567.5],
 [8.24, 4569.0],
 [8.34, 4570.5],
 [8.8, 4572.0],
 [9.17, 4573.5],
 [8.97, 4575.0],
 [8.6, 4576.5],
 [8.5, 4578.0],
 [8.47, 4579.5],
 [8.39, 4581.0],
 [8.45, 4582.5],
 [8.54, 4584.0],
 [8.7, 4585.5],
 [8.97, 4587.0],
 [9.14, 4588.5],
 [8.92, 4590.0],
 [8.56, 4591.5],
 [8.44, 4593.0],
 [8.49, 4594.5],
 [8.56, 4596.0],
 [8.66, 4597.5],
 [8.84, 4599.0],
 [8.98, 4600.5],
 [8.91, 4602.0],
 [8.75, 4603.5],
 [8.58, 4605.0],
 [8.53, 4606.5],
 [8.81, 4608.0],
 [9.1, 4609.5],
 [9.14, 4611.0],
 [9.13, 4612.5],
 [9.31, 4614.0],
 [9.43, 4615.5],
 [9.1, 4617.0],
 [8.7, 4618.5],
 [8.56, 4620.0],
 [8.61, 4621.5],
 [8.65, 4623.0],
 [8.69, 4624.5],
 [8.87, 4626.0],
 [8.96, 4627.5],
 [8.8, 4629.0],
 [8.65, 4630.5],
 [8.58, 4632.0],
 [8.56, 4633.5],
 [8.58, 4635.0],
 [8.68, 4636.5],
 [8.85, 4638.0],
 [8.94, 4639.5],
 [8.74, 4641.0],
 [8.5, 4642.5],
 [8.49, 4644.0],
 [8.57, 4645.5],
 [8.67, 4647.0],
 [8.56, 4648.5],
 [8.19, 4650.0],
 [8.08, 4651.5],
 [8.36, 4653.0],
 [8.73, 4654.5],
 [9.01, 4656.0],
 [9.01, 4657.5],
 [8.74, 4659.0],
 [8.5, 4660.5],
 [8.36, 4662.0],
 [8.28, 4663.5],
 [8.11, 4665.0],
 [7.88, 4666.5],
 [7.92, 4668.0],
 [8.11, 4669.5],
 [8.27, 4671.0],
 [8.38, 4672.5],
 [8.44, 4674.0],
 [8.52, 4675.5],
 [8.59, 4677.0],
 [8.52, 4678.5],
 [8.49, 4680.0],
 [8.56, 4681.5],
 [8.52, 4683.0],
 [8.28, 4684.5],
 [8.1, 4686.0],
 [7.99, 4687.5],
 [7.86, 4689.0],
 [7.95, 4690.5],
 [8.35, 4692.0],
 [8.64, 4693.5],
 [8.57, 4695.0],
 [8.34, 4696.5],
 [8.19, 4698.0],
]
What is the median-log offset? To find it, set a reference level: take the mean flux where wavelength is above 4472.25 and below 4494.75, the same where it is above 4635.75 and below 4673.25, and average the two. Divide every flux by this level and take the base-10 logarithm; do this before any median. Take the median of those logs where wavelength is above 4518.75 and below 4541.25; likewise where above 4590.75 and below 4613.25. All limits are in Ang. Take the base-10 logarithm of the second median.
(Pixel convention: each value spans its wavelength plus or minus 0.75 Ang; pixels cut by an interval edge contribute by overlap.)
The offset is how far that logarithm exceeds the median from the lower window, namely -1.58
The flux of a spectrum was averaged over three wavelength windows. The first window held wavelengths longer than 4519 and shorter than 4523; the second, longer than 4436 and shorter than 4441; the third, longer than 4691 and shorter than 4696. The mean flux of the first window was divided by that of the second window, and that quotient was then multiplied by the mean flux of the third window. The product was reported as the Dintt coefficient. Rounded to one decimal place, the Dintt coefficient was 9.7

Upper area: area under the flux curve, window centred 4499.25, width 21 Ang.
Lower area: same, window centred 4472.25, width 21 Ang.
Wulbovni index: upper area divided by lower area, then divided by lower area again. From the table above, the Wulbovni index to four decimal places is 0.0067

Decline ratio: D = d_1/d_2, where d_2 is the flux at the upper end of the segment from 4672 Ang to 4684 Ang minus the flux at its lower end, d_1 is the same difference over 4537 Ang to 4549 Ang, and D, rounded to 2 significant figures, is 1.5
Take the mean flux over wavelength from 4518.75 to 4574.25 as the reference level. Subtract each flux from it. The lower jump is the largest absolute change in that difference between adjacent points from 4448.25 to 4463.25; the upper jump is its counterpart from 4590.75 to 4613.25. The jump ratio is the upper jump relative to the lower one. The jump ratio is 0.83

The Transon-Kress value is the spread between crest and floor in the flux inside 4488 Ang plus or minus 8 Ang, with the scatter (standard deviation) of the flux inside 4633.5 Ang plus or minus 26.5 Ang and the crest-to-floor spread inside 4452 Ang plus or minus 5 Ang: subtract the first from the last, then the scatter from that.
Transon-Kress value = 0.25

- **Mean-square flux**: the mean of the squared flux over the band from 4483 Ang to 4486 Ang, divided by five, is 12.5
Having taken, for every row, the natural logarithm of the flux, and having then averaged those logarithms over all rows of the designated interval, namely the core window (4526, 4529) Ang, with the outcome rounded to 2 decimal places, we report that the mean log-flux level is 2.01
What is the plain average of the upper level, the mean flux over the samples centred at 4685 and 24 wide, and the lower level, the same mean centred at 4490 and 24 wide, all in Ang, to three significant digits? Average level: 8.25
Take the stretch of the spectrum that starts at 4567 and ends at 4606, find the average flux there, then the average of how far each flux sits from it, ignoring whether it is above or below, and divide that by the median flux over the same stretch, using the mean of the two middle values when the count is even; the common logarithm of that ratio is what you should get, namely -1.61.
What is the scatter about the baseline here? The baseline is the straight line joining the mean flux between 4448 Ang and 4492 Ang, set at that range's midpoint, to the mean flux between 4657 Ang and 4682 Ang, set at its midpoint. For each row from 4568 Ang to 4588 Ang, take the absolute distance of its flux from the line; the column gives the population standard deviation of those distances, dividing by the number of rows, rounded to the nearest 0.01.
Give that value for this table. 0.27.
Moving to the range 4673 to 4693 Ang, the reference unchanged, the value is 0.18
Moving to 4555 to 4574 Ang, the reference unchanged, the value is 0.26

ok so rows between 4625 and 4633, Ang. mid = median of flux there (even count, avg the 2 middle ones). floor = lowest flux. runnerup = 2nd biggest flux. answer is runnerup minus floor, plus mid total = 9.1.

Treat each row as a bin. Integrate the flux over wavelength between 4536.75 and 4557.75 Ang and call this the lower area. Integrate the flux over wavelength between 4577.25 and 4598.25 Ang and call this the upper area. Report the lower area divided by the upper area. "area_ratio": 0.96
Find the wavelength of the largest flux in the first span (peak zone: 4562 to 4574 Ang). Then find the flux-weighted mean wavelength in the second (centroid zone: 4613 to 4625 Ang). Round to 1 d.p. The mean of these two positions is 4596.3 Ang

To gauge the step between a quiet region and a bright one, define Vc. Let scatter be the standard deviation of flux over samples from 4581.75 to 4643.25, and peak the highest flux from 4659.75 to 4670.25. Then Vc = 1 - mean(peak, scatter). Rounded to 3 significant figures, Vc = -3.37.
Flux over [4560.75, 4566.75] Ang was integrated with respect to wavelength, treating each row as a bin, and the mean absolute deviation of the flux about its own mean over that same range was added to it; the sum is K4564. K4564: 52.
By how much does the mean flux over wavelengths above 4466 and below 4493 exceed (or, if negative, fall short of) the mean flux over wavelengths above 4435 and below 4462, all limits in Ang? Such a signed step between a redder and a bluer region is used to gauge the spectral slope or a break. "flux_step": 0.48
